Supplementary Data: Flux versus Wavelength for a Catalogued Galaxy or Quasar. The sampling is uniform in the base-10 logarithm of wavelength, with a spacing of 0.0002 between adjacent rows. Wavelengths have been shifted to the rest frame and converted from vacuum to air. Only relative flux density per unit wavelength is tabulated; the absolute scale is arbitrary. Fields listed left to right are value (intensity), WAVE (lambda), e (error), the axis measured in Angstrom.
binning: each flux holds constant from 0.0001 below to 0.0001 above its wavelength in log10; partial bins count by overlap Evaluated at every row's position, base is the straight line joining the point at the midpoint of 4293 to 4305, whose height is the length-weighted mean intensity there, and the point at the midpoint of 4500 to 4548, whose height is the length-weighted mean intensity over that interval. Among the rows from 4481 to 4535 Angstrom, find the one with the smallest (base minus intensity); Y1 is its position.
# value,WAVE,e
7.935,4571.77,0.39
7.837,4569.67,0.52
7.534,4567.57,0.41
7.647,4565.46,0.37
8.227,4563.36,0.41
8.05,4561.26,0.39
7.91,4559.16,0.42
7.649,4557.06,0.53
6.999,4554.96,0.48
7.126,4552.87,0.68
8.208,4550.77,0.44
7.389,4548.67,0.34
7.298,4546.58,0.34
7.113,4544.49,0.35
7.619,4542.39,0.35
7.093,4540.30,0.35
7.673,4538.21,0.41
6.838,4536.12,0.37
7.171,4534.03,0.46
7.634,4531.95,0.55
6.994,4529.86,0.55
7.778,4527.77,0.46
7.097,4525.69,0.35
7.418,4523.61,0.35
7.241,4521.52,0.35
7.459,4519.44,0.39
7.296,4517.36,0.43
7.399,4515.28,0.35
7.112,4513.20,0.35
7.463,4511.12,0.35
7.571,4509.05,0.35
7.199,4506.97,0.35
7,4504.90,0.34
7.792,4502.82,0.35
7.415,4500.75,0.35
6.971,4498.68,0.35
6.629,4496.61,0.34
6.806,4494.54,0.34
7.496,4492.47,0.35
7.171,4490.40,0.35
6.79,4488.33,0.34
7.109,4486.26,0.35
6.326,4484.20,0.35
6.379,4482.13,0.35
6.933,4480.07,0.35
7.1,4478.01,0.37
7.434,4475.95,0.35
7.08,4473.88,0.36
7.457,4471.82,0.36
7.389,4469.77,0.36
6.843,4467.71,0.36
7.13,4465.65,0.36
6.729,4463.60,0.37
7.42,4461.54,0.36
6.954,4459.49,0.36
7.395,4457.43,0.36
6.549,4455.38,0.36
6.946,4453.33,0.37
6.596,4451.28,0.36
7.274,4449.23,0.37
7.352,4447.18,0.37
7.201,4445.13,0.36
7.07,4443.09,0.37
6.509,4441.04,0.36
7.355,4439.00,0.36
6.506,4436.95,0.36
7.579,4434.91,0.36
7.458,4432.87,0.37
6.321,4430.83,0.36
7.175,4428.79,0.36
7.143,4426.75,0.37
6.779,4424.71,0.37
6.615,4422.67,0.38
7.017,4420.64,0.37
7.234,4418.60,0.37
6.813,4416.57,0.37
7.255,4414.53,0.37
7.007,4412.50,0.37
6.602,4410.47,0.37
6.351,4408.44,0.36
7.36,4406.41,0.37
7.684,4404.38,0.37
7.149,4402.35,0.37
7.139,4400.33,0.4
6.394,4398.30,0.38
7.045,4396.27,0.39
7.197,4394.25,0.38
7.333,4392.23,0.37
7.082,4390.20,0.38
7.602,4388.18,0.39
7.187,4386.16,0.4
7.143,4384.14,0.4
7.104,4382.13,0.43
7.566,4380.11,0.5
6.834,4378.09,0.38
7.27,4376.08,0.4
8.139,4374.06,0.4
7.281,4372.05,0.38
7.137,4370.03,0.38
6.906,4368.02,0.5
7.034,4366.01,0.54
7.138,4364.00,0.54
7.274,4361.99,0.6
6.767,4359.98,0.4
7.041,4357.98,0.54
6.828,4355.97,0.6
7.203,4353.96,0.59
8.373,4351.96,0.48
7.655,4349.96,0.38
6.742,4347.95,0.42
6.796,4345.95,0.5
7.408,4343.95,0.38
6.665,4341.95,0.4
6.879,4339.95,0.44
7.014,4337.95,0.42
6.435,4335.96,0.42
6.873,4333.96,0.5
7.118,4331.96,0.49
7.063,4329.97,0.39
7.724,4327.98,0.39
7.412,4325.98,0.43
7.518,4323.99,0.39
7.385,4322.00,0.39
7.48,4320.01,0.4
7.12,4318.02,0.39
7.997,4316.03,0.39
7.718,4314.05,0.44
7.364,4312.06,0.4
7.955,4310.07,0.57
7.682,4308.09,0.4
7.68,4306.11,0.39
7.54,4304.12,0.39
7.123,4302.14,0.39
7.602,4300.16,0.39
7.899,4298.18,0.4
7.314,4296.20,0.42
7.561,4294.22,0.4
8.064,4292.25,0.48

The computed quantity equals 4527.77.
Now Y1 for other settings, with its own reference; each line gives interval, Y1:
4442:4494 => 4492.47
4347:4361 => 4351.96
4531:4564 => 4563.36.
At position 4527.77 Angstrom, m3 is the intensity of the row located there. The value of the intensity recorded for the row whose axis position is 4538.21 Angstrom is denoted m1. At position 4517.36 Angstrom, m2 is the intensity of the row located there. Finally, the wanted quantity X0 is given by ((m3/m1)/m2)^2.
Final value 0.019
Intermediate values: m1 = 7.673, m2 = 7.296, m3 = 7.778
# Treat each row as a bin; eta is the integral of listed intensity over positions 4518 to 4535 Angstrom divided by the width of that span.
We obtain 7.35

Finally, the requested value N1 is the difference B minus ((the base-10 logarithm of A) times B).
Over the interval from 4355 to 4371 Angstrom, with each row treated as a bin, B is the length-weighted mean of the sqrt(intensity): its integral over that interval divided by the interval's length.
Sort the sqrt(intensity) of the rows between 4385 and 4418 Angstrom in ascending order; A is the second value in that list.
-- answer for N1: 1.582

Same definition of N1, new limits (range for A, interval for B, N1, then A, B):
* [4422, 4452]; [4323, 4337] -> 1.587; 2.55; 2.675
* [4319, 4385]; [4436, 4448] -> 1.555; 2.58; 2.644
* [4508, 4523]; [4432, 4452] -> 1.518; 2.69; 2.663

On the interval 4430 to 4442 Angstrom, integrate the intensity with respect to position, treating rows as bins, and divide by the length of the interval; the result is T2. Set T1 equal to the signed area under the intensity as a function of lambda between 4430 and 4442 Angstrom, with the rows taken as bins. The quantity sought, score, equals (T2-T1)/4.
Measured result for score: -19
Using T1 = 84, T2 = 6.97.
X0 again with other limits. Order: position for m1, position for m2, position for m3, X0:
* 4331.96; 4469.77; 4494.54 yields 0.017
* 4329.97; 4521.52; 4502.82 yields 0.023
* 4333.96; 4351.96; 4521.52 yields 0.016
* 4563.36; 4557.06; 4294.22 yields 0.014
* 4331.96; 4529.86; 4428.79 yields 0.021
